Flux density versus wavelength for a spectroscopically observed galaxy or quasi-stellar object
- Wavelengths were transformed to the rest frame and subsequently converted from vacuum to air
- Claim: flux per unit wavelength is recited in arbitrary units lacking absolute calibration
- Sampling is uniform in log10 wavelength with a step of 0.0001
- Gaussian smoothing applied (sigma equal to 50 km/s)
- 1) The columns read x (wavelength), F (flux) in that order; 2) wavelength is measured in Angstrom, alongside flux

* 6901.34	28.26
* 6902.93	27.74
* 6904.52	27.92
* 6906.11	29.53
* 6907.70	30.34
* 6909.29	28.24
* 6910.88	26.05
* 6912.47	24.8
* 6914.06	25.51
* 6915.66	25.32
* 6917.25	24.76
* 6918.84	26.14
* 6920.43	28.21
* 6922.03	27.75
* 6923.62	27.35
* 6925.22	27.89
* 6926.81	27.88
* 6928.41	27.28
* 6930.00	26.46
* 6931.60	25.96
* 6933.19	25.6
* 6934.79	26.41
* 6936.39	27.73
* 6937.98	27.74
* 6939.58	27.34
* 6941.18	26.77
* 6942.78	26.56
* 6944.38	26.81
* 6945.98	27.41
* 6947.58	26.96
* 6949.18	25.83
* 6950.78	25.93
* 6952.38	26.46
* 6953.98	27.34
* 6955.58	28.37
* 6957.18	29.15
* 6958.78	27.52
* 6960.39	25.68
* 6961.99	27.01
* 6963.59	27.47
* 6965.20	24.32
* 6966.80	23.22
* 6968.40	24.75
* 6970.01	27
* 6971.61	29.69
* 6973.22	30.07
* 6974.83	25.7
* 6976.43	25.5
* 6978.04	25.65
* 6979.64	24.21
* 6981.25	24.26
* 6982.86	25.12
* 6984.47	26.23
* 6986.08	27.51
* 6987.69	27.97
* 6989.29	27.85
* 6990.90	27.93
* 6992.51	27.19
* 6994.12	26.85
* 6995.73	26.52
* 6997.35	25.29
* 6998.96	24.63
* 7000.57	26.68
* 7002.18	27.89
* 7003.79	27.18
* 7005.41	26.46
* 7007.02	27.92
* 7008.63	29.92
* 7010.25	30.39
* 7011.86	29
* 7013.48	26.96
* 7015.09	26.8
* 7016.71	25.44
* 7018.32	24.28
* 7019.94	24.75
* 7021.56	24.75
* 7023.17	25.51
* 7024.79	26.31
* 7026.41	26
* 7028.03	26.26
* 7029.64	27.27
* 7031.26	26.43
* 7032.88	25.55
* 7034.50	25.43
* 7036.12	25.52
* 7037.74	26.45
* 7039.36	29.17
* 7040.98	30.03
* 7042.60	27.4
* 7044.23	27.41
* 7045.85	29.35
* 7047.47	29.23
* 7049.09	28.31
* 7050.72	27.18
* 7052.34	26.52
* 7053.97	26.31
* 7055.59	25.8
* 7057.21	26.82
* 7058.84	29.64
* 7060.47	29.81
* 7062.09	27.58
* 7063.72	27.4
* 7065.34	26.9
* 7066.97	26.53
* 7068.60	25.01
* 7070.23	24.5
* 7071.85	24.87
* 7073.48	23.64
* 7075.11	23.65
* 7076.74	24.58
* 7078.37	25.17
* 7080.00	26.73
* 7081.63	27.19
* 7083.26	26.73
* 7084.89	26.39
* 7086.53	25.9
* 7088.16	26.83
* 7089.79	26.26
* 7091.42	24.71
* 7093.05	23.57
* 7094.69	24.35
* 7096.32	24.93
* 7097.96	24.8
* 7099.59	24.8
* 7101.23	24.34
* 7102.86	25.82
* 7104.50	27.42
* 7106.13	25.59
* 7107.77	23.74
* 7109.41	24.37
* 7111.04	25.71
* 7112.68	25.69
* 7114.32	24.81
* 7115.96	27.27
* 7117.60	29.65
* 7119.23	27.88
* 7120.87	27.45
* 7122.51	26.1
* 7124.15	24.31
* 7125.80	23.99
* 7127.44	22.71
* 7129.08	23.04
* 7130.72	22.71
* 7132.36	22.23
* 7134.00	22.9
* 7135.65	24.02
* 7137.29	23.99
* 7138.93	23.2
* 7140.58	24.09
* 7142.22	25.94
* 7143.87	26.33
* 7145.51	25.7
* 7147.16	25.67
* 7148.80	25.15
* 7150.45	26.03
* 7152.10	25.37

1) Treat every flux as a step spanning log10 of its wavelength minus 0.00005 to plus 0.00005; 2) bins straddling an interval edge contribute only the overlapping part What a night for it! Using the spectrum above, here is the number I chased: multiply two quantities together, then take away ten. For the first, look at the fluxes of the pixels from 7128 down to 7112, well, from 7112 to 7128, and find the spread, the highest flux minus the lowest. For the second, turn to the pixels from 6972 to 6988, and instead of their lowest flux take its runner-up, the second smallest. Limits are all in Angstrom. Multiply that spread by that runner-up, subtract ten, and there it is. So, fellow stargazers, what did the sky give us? 158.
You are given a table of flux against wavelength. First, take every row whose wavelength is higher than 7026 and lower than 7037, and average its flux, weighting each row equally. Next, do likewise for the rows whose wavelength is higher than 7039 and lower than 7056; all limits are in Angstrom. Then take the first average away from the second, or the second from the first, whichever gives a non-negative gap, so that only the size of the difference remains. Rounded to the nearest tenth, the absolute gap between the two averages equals 1.8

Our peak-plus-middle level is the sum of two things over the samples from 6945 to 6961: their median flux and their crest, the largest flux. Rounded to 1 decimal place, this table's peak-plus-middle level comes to 56.3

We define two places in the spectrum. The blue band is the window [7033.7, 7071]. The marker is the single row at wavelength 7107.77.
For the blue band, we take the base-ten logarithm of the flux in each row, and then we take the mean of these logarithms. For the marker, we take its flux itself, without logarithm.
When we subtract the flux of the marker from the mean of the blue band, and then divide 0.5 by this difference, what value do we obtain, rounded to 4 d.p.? -0.0224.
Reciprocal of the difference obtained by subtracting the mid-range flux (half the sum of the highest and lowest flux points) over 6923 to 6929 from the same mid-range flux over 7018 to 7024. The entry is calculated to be -0.37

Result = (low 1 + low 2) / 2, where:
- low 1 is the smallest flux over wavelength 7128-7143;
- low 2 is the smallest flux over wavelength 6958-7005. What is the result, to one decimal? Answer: 22.7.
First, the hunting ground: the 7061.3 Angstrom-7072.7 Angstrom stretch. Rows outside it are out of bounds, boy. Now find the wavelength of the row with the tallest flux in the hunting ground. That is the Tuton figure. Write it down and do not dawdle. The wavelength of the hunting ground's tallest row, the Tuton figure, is 7062.09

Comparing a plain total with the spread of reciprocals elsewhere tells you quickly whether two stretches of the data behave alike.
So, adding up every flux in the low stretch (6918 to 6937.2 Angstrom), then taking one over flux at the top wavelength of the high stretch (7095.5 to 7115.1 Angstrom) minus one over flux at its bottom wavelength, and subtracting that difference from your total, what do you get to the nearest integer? 325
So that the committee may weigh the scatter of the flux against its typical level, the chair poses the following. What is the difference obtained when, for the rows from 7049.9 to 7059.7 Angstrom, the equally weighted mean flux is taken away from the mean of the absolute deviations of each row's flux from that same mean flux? -26.1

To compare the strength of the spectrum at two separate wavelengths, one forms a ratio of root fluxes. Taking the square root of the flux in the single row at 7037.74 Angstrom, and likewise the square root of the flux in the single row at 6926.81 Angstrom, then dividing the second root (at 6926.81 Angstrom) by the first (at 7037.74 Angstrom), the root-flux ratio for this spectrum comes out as 1.03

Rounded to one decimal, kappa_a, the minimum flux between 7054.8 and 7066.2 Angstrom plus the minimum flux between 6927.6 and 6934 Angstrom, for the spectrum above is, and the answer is 51.4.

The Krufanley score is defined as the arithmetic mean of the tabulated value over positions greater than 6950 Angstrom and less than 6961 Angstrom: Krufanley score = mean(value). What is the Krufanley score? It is 27.2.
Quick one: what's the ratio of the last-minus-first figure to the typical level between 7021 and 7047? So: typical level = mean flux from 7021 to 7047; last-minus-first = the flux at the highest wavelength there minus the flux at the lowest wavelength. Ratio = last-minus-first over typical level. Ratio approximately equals 0.17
